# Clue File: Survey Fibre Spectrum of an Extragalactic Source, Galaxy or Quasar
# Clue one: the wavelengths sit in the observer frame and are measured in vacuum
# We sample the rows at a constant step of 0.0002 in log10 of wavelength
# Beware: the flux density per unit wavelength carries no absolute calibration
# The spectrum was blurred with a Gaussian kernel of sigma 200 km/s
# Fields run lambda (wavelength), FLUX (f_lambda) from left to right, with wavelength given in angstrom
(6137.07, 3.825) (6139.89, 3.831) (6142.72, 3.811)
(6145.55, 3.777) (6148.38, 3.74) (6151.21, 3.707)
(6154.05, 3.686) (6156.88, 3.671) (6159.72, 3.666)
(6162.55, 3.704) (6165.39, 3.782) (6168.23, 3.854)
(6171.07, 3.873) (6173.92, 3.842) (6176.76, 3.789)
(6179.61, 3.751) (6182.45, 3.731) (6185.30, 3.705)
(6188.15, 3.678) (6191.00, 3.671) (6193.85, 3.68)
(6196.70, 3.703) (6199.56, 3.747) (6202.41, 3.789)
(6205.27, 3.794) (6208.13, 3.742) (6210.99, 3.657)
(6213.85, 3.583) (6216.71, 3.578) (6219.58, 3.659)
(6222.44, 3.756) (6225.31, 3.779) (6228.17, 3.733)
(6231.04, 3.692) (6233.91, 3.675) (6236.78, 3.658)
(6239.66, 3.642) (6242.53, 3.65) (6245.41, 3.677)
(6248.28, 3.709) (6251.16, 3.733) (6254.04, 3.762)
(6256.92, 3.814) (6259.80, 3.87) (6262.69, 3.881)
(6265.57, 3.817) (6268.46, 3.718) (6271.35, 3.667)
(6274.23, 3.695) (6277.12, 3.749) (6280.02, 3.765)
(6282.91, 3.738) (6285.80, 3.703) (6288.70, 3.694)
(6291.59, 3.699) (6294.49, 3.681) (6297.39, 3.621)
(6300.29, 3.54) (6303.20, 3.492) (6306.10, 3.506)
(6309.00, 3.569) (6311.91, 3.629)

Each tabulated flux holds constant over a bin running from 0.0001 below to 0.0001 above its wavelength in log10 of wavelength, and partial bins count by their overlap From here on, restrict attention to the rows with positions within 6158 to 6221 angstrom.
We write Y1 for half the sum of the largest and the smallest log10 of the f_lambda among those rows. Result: 0.571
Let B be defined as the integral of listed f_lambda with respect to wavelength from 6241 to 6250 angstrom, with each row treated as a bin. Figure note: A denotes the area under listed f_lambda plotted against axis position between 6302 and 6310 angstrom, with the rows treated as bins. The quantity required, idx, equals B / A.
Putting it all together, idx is 1.18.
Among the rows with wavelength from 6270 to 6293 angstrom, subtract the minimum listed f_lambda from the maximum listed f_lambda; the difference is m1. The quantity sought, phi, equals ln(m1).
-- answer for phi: -2.32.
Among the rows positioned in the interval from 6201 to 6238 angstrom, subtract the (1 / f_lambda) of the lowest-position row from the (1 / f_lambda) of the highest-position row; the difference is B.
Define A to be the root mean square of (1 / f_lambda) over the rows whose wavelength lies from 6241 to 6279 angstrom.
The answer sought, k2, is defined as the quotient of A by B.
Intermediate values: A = 0.267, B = 0.009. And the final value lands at 28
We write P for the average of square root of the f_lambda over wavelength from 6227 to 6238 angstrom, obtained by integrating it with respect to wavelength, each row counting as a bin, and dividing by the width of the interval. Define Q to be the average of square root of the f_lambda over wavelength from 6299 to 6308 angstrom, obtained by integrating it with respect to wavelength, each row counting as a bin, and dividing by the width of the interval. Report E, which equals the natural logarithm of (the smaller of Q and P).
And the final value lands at 0.629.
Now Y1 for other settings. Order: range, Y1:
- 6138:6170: 0.575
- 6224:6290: 0.575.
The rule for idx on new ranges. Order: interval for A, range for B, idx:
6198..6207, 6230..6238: 0.87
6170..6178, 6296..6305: 1.04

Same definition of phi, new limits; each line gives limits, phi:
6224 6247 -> -1.99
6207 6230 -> -1.60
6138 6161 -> -1.80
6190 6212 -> -1.99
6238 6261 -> -1.48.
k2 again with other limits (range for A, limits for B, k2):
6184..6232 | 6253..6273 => 39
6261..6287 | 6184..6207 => -42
